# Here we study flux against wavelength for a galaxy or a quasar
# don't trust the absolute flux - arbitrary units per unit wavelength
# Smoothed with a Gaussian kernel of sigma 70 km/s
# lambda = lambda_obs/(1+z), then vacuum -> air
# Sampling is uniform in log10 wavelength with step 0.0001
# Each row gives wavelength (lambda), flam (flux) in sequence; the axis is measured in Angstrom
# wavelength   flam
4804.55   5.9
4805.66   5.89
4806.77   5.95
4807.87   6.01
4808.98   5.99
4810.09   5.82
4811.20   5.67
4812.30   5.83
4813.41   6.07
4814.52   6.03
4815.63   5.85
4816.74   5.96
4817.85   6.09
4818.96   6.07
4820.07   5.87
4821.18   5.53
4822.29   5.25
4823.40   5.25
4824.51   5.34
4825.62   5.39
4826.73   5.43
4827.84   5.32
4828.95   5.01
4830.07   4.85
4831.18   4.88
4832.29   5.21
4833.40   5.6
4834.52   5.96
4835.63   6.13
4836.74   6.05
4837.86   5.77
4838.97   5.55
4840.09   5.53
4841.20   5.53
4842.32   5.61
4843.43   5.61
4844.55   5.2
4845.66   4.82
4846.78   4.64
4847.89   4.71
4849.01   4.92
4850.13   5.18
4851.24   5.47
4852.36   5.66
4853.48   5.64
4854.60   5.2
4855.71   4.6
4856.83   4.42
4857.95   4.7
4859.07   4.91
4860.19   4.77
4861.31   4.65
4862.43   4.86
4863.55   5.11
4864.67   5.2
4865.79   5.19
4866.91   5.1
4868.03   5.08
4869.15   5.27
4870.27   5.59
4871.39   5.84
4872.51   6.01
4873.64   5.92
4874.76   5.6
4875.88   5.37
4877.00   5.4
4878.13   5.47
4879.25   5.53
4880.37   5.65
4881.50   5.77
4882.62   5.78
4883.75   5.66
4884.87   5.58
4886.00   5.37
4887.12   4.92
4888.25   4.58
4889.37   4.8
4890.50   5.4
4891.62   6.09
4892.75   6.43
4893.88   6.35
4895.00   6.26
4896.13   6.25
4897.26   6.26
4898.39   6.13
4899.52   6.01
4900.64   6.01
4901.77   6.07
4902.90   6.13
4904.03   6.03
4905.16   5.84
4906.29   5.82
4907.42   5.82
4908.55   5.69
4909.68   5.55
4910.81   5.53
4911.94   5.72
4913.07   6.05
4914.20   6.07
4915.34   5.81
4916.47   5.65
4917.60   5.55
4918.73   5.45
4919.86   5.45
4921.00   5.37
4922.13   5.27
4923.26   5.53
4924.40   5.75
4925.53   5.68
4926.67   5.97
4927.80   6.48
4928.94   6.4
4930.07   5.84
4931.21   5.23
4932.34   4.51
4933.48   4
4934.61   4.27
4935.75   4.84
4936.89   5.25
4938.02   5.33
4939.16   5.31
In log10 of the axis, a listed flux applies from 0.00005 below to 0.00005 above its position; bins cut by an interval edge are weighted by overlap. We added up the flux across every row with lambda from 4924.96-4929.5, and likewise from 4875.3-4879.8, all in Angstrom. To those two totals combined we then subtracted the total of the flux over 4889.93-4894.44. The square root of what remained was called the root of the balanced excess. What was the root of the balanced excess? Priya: 4.69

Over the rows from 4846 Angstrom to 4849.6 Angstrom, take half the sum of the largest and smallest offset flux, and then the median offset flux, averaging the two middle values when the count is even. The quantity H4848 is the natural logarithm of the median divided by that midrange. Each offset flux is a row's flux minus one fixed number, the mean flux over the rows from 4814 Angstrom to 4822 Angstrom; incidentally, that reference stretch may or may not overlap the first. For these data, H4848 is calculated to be 0.06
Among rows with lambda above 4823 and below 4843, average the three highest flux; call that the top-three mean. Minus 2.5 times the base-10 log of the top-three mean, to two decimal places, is -1.95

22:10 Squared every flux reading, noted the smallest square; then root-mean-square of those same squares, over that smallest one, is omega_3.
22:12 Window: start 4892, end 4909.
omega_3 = 1.14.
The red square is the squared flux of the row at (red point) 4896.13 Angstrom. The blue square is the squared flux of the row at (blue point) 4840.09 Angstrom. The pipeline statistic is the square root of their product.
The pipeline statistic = 35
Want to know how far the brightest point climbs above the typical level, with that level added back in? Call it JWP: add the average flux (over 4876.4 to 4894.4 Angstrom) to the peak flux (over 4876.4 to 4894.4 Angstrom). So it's 12.0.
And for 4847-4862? 10.6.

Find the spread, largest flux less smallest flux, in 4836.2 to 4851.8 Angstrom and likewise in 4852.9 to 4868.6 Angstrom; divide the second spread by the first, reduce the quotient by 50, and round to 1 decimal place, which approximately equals -49.1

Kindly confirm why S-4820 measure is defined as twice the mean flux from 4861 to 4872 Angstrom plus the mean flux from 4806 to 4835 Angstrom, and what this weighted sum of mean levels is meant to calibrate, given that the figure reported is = 16.0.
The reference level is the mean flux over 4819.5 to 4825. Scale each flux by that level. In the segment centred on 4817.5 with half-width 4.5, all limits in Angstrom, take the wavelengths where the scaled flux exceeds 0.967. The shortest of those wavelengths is 4813.41 Angstrom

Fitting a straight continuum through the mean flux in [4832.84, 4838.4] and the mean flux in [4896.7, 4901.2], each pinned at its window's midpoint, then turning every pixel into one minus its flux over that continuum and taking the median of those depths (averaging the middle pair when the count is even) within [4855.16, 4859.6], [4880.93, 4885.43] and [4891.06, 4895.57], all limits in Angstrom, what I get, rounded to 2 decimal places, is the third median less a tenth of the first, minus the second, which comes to -0.11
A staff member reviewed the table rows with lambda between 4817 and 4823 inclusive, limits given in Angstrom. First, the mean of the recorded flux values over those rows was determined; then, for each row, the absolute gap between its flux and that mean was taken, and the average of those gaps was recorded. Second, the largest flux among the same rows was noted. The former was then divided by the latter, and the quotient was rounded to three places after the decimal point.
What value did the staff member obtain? 0.049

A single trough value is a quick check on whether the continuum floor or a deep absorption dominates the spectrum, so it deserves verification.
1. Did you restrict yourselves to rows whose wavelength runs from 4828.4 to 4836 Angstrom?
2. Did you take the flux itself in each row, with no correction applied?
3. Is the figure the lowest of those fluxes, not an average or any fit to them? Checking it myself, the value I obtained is 4.85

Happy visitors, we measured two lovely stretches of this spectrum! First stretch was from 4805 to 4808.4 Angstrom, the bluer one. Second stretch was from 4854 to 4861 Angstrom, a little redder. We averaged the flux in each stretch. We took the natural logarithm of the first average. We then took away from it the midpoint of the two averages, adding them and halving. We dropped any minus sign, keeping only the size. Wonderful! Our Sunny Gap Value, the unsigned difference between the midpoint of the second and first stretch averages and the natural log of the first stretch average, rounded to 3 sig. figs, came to 3.57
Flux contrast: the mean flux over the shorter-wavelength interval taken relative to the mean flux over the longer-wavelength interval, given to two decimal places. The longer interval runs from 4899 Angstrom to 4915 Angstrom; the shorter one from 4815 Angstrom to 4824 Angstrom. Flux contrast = 0.97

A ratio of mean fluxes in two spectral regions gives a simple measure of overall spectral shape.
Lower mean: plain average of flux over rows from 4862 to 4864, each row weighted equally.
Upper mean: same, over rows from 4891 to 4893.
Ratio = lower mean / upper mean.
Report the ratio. 0.80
